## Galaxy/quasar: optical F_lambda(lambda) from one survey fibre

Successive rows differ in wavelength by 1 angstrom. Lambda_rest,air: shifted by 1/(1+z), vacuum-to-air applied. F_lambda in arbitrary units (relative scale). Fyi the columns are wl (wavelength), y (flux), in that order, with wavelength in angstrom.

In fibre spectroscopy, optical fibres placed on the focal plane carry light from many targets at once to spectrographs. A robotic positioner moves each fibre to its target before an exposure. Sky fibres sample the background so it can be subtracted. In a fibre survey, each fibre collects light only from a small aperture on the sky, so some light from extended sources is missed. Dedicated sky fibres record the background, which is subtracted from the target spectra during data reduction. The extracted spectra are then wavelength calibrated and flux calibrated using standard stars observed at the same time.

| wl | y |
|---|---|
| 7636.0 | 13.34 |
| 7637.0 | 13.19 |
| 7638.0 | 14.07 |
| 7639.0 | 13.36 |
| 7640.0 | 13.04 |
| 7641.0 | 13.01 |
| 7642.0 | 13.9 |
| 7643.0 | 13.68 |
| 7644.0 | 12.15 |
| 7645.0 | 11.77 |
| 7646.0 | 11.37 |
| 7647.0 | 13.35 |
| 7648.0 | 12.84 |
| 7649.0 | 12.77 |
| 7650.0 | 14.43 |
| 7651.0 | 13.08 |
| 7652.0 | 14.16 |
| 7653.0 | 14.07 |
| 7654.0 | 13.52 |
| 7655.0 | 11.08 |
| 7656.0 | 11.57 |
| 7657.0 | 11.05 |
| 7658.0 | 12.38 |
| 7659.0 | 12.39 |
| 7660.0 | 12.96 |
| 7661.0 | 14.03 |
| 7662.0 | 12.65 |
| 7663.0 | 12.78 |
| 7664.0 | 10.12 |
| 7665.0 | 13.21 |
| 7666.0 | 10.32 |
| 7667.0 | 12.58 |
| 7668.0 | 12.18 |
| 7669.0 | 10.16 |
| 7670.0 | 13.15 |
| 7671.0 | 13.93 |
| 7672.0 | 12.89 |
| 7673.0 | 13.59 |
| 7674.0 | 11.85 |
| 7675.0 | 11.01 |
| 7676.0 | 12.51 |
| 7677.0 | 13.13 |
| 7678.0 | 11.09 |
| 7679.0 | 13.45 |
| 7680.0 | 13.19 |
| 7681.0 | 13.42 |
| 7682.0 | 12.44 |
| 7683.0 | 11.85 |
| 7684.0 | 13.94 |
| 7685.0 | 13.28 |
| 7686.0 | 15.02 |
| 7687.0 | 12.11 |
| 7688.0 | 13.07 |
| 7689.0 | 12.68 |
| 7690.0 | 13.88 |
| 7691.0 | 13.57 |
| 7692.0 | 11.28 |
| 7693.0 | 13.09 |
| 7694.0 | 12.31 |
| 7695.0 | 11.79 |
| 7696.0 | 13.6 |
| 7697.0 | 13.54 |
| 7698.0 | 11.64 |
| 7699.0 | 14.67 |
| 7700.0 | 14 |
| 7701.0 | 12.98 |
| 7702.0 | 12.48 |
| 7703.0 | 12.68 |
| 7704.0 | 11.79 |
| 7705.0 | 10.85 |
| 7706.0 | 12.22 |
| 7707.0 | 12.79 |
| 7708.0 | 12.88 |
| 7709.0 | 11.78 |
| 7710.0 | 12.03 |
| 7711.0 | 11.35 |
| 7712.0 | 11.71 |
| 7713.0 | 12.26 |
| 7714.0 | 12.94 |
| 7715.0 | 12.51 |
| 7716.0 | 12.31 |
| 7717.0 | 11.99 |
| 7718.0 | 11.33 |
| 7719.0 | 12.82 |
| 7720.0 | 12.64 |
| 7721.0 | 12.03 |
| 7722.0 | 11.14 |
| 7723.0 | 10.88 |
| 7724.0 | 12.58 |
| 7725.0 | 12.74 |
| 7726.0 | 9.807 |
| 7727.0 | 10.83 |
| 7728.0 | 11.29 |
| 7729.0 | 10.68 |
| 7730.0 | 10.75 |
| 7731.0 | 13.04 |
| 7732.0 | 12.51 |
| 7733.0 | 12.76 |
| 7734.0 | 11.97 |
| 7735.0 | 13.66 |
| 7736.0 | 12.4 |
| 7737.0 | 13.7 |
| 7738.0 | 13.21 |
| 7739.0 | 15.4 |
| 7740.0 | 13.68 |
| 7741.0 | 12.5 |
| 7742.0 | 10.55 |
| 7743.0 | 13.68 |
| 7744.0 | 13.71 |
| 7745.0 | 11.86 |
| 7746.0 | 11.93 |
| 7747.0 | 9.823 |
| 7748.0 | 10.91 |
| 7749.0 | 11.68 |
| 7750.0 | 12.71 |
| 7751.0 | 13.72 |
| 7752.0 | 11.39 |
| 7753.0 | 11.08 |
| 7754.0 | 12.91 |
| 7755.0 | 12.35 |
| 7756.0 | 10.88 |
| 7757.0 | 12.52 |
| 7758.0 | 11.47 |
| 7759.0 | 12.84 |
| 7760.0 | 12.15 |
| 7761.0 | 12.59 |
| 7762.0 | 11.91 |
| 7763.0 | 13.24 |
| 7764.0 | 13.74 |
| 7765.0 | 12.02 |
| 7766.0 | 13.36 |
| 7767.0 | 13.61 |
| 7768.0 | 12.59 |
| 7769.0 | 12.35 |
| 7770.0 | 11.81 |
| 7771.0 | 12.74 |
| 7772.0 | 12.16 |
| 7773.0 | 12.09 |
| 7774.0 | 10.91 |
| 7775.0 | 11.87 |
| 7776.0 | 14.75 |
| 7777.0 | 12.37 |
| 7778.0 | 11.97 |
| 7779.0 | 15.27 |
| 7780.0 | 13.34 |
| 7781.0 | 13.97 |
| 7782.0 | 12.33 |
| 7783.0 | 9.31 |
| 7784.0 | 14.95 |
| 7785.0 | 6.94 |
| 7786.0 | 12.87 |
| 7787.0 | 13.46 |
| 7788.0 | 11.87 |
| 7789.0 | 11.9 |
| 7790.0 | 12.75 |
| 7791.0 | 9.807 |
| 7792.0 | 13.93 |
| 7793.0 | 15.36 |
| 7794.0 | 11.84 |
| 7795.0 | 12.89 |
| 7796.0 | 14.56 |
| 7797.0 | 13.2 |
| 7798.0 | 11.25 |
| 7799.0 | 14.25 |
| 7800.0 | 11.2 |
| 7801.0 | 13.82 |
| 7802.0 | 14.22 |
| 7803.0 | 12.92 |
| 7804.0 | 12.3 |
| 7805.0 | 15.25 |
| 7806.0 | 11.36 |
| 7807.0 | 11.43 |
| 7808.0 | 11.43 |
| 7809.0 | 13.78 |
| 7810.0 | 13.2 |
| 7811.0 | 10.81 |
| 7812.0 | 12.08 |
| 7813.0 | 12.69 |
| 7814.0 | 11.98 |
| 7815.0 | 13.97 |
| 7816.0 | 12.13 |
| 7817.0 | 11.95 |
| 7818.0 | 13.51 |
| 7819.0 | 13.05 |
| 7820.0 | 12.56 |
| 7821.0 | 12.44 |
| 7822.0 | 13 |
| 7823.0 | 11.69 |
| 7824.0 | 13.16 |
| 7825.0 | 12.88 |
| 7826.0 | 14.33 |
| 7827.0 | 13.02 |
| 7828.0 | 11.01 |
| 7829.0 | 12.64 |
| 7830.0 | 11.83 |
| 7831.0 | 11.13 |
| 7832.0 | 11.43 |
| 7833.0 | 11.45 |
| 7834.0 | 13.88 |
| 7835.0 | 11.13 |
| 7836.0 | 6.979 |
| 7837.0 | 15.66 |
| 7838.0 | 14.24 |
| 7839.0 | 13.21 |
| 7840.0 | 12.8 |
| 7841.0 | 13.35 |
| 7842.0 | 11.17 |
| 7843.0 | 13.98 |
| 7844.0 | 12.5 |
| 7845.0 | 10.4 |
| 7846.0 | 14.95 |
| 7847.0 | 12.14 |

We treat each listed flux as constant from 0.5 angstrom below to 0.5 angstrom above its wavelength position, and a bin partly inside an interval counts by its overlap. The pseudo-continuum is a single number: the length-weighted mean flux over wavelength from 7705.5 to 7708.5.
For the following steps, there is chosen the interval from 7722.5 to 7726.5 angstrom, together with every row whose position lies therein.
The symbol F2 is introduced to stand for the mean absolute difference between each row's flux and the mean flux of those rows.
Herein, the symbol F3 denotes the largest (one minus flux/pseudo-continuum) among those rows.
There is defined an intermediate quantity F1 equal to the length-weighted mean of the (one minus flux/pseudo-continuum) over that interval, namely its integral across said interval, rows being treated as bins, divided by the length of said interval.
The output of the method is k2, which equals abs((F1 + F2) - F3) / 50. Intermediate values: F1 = 0.09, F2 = 1.16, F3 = 0.22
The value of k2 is 0.020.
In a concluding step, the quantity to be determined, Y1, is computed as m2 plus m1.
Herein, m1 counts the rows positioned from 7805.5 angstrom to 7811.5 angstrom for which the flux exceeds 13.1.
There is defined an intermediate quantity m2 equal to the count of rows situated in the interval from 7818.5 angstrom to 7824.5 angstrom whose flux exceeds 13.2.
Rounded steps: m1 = 2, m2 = 0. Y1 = 2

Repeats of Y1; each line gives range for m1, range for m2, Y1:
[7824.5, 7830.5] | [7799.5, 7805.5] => 4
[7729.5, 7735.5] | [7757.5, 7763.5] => 2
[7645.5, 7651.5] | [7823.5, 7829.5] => 3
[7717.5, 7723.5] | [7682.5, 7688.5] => 3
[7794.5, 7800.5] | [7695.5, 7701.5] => 7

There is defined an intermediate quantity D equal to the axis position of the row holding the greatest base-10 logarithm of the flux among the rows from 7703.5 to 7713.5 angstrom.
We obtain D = 7708.0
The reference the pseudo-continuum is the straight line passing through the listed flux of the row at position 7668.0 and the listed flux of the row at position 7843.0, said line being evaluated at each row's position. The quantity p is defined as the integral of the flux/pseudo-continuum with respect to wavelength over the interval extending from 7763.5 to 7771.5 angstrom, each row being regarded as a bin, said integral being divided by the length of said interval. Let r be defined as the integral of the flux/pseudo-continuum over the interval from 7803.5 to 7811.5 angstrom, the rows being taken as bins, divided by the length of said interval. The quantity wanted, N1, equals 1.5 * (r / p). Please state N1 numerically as 1.42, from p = 0.97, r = 0.91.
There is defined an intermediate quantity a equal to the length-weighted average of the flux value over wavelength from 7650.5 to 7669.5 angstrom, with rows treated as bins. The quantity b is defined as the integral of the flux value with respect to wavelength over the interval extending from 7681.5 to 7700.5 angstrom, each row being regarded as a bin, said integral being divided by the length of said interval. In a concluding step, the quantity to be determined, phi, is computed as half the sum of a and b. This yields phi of 12.7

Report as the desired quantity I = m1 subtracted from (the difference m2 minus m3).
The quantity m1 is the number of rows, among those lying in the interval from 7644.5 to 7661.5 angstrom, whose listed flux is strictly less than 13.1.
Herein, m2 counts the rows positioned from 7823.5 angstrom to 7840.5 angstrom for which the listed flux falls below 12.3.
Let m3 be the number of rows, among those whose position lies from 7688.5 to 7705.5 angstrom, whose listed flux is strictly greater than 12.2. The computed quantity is -16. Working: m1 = 11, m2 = 7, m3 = 12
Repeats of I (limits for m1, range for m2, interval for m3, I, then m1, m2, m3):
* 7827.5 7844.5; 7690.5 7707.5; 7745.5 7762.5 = -12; 11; 6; 7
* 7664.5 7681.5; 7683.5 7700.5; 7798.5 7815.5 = -15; 9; 4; 10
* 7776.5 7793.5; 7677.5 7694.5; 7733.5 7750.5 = -16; 10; 4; 10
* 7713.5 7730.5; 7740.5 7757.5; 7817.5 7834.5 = -19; 17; 9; 11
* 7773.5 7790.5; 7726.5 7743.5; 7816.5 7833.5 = -15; 11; 6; 10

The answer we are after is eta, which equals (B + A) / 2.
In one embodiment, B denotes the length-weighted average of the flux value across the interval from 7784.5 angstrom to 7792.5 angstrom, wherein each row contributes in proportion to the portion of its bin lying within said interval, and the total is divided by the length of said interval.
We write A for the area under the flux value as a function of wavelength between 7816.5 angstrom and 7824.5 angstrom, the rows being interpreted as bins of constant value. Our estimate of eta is 56.5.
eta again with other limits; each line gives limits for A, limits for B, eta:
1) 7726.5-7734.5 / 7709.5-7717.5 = 53.0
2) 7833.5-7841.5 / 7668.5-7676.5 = 56.8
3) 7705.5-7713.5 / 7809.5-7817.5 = 54.7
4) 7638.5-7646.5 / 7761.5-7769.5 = 57.6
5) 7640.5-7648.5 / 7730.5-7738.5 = 57.5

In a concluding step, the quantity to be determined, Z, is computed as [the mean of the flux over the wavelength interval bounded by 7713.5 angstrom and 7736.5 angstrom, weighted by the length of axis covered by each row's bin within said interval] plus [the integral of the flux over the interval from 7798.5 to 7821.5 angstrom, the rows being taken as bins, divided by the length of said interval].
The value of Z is 24.69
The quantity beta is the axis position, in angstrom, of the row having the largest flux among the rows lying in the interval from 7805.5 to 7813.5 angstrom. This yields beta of 7809.0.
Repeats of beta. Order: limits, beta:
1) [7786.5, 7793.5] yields 7793.0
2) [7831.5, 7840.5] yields 7837.0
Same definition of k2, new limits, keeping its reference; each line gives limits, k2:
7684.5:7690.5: 0.013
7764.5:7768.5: 0.010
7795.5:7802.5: 0.020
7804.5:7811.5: 0.025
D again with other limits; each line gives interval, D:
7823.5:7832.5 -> 7826.0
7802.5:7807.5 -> 7805.0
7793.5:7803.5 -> 7796.0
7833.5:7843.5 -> 7837.0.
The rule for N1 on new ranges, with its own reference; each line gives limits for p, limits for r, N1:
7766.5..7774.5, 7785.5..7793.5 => 1.53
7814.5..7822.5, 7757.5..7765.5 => 1.53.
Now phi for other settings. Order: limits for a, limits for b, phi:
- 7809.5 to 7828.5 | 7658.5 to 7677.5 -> 12.5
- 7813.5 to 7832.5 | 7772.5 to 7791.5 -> 12.4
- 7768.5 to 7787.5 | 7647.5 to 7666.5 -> 12.5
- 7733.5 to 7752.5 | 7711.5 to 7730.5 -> 12.2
